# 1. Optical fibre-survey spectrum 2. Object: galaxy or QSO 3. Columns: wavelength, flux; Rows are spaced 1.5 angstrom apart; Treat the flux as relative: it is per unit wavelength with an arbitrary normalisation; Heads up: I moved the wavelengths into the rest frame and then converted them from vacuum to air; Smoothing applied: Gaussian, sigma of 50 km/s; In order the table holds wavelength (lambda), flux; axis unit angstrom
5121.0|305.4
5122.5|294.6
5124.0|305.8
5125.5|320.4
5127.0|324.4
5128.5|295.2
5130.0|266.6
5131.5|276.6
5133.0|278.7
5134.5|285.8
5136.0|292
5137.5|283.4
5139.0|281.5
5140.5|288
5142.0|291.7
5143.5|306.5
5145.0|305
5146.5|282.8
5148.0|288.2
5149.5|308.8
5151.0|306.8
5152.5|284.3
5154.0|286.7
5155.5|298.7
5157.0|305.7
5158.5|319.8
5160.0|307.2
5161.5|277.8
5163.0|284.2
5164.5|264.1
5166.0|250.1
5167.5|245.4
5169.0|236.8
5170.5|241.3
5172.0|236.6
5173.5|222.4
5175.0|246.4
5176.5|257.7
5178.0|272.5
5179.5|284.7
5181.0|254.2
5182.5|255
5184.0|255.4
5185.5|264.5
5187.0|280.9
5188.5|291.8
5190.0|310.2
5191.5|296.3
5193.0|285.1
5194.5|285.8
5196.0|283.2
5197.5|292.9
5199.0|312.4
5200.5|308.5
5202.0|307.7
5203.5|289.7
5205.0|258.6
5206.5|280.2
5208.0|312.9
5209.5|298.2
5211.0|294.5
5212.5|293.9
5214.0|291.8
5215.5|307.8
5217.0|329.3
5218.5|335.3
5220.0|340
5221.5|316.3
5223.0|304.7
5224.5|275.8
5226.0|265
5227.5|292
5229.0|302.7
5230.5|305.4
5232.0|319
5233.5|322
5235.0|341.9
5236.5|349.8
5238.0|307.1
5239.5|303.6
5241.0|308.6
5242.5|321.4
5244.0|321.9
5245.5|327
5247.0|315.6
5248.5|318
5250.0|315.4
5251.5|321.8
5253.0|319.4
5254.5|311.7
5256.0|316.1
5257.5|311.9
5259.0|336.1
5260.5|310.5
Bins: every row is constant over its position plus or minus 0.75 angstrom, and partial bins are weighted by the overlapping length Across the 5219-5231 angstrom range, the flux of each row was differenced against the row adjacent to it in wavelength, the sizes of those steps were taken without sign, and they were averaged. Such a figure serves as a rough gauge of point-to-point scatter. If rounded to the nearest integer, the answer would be 16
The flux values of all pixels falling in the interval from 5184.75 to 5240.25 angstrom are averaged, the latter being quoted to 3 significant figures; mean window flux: 302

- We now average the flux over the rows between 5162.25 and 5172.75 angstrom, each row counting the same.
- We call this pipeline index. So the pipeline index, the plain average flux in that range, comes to 251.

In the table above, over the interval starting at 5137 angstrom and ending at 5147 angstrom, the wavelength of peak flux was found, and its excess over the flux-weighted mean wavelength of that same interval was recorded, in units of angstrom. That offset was 1.5 angstrom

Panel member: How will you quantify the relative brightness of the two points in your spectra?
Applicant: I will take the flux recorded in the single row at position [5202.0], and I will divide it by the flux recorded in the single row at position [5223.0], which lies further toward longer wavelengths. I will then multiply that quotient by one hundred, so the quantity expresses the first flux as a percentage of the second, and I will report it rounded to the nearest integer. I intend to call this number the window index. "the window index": 101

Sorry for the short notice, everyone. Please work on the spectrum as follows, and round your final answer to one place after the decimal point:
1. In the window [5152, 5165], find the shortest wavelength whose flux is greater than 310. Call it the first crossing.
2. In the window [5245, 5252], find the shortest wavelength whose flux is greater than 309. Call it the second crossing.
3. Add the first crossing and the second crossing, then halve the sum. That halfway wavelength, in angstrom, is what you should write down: 5202.0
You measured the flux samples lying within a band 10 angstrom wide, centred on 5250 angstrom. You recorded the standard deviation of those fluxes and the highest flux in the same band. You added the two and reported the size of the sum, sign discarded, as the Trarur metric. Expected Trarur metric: 332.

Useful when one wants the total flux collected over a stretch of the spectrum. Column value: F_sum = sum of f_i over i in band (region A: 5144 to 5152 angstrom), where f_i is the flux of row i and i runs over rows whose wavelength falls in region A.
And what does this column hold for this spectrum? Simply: 1492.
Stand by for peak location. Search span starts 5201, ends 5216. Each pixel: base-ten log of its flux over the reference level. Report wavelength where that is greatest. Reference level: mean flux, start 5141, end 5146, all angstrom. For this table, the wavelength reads 5208.0 angstrom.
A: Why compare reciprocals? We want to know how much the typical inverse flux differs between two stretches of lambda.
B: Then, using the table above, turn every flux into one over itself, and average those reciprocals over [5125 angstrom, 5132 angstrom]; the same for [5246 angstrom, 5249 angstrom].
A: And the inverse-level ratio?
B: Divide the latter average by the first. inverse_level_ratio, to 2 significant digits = 0.93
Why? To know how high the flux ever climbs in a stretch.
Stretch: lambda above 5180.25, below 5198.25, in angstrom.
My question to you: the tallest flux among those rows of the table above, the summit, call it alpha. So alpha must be 310.2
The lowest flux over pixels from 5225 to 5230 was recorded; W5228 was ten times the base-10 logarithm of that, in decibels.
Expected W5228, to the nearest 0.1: 24.2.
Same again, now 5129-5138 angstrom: 24.3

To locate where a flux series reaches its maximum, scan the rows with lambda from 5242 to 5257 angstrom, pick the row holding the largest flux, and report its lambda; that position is 5245.5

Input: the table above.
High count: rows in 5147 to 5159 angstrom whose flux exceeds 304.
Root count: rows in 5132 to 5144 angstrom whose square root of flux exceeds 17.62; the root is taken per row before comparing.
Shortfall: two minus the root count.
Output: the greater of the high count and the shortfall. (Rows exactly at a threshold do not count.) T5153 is 4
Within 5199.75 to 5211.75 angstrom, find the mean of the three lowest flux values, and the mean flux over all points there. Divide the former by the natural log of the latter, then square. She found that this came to 2362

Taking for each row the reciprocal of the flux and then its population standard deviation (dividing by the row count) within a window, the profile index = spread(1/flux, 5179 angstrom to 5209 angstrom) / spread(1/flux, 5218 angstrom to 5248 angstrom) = 1.1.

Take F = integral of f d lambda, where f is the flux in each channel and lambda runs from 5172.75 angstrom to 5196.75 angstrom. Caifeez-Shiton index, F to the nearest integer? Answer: 6519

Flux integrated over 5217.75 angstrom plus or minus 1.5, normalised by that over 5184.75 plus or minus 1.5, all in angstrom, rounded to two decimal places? 1.28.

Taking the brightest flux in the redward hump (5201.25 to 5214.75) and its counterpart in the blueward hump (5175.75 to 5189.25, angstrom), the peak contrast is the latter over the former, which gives 0.93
